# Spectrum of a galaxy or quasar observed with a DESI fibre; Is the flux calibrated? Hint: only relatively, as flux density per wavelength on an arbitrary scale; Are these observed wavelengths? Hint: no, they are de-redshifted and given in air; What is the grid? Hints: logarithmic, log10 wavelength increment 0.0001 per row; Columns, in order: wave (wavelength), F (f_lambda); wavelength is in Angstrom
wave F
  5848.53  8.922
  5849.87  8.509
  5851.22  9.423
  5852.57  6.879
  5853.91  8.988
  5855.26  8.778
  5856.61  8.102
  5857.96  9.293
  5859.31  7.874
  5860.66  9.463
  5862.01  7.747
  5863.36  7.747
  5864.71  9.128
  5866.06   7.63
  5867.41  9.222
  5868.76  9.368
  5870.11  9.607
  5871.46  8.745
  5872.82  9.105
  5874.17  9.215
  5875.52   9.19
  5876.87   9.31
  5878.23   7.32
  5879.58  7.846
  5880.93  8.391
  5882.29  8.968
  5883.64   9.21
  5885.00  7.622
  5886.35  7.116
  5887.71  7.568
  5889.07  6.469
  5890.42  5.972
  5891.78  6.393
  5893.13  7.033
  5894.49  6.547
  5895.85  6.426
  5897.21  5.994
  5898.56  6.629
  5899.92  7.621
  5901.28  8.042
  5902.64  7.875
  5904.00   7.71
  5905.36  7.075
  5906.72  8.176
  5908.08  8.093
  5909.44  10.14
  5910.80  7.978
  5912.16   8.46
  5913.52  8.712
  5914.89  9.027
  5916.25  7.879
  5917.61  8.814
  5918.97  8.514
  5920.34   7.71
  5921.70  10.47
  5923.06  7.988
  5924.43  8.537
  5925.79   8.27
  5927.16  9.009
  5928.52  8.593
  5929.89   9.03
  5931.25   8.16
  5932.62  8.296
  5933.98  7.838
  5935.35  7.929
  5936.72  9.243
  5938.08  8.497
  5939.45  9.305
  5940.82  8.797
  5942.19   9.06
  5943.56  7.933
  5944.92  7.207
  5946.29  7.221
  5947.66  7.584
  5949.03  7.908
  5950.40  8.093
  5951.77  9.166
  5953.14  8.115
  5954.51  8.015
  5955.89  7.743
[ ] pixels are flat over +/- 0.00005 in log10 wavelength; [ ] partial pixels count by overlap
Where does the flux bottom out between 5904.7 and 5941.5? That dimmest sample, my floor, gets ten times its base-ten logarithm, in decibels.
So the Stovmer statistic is 8.50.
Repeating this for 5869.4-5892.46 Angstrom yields 7.76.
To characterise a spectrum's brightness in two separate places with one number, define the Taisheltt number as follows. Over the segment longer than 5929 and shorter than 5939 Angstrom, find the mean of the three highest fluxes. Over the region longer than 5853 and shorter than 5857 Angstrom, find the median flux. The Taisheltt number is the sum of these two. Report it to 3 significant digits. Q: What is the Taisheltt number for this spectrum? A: 17.7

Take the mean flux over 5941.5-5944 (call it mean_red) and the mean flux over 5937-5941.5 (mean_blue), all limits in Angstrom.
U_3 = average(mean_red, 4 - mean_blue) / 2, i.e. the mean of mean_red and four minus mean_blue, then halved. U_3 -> 0.91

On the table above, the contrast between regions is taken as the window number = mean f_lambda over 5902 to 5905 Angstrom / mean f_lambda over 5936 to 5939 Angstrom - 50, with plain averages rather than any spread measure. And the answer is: -49.1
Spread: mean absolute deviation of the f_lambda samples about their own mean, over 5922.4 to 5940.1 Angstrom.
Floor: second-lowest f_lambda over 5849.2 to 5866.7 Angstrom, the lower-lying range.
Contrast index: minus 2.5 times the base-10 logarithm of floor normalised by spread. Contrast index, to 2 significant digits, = -3.2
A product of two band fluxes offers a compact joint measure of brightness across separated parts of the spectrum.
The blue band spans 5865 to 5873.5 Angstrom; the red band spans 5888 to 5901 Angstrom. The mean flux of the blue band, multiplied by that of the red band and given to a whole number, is 59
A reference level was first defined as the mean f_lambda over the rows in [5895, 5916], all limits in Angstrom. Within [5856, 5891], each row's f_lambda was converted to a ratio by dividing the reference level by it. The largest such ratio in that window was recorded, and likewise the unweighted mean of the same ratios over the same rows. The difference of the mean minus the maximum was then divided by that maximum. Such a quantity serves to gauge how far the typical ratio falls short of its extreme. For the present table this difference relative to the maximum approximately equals -0.27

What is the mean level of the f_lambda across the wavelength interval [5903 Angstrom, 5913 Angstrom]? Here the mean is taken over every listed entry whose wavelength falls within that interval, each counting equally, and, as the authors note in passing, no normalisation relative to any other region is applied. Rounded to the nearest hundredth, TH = 8.23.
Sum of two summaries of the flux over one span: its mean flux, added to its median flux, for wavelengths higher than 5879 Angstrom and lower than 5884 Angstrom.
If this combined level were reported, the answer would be 17.3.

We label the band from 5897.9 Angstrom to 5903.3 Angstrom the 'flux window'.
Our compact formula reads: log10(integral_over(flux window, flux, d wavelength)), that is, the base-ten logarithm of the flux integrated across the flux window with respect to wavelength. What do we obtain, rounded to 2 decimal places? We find 1.61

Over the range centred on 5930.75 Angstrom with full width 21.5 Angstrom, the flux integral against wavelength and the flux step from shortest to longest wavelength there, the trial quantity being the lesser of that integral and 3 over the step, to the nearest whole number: 3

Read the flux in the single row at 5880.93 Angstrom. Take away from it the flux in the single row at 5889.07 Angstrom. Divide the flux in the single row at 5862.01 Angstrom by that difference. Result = 4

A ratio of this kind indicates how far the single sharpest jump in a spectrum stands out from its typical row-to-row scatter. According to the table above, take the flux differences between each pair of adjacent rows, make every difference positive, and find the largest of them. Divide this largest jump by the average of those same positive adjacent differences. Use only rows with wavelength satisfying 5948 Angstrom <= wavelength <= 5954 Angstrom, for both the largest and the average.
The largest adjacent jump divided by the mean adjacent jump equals 1.39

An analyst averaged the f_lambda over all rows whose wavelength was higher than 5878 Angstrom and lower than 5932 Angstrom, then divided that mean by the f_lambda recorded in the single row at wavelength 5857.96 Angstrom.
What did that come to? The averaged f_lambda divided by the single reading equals 0.85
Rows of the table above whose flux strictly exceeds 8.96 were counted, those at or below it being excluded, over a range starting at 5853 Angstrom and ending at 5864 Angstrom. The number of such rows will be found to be 3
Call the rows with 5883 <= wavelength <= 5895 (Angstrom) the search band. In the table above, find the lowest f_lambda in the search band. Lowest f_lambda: 5.972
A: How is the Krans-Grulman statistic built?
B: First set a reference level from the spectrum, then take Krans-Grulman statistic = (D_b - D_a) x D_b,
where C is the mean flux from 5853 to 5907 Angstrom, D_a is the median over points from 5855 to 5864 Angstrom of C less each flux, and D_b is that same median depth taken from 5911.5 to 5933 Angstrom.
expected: 0.22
